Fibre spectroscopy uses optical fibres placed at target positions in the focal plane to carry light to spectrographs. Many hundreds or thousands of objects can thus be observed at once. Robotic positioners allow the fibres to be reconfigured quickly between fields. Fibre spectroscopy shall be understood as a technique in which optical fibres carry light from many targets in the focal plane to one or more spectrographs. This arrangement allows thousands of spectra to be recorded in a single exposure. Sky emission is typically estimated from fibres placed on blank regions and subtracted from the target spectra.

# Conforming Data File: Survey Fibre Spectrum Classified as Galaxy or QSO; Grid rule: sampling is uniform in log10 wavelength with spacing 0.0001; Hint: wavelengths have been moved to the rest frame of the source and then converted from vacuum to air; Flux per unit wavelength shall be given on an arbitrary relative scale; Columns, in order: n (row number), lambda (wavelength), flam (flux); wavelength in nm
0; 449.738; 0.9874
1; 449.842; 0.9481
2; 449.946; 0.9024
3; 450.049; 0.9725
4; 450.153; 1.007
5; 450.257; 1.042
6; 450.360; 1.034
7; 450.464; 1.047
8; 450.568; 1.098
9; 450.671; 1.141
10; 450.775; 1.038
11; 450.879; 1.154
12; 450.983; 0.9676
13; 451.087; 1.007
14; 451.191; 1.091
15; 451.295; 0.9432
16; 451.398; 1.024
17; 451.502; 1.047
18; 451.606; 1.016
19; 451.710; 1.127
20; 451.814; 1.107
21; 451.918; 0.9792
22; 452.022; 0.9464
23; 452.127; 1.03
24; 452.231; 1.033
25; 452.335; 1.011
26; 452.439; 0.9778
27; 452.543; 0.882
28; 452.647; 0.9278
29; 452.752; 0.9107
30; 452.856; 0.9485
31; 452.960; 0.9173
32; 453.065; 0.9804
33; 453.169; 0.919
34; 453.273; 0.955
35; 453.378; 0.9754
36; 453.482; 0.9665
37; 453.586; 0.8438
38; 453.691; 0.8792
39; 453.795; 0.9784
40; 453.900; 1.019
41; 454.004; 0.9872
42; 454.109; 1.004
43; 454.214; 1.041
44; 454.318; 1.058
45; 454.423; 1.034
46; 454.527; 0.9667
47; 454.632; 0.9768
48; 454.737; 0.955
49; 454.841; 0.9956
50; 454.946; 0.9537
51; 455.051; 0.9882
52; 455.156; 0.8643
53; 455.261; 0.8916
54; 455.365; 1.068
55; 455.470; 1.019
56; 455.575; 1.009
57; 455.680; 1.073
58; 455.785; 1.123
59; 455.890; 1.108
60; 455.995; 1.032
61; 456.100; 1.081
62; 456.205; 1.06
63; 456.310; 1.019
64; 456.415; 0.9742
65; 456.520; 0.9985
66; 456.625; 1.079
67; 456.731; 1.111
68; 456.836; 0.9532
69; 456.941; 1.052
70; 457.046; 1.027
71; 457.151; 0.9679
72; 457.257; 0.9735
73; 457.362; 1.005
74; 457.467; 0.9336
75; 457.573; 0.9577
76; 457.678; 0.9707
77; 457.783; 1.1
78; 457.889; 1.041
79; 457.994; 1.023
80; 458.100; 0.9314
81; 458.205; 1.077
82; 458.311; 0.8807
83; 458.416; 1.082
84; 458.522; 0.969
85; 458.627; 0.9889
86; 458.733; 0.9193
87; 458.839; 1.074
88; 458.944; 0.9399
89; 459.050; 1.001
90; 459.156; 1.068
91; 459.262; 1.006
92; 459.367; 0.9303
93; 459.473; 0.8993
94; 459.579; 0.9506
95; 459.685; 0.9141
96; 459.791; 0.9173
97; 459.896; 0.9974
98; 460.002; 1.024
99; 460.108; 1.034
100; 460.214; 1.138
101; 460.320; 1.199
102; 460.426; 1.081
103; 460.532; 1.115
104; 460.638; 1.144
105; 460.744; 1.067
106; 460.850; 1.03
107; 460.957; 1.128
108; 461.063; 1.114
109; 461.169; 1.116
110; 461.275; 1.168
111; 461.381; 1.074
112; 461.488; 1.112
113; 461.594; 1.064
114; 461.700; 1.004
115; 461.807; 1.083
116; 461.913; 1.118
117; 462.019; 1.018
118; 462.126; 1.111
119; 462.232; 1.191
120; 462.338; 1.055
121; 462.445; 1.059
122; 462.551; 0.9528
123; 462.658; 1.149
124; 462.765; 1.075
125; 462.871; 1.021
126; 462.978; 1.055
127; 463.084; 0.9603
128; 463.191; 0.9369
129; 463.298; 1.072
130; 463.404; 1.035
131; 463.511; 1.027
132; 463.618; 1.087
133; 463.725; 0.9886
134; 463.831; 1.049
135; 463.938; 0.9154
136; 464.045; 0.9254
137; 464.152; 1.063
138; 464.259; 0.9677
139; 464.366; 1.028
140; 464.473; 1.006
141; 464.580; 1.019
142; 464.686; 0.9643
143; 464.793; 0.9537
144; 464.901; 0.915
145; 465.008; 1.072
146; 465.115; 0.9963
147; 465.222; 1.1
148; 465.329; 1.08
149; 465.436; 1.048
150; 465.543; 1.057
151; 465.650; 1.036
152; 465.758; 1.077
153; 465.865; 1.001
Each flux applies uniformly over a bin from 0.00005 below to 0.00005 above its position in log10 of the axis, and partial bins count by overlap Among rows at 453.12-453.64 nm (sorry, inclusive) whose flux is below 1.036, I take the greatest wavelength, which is 453.586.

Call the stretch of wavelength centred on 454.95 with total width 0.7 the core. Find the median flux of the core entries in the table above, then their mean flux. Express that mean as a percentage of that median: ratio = 99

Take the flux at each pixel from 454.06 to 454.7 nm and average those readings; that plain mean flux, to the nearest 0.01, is 1.01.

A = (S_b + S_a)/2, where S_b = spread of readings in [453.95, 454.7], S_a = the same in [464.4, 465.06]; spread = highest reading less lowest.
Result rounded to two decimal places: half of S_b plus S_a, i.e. 0.12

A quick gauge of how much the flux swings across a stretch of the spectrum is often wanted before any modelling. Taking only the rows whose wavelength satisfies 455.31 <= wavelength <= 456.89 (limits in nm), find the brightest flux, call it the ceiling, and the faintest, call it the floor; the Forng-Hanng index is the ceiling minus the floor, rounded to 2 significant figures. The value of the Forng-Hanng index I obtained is 0.17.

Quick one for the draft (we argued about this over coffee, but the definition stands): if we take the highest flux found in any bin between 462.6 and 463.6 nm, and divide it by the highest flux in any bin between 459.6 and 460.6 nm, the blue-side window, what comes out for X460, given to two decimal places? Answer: 0.96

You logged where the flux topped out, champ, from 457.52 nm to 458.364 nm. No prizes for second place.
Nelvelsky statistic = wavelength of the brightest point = 457.783 nm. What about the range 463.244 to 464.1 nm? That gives 463.618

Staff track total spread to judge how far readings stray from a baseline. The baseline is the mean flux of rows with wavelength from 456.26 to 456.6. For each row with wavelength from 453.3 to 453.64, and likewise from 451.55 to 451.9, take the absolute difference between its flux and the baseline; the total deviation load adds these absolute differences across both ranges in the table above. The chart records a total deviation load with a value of 0.46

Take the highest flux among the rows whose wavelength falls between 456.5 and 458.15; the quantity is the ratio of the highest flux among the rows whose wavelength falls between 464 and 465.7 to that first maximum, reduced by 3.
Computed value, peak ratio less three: -2.01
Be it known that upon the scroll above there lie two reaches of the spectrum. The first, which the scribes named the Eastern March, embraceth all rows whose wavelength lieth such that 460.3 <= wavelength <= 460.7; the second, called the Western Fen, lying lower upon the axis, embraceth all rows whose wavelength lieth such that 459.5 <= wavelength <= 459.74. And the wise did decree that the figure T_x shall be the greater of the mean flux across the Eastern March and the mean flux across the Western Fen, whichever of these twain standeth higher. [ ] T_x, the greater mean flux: 1.13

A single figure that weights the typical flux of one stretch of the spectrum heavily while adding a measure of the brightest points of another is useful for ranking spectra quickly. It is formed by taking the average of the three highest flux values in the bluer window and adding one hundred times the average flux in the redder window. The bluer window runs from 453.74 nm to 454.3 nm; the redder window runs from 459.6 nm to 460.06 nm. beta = 97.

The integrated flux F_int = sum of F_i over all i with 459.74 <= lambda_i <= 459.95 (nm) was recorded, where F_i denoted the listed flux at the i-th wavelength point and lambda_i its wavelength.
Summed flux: 1.91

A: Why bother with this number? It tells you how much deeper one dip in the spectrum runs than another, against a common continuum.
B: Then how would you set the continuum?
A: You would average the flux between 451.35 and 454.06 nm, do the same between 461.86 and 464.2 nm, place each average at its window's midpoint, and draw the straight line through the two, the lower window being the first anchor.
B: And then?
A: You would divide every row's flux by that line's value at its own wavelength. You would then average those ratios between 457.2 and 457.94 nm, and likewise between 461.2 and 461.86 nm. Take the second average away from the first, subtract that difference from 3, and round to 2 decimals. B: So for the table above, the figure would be 3.06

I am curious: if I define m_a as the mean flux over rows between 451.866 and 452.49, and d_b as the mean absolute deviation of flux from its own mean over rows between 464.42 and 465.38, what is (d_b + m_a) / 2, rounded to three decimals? 0.523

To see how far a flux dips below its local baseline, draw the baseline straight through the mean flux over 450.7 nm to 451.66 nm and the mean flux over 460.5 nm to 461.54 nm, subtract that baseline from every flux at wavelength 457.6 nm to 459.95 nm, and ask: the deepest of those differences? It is -0.21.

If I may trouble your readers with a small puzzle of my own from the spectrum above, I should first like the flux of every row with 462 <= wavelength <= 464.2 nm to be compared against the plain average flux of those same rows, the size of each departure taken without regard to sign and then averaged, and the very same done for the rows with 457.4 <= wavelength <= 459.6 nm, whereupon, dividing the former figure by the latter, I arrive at 0.99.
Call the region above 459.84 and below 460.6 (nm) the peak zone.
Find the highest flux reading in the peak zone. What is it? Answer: 1.199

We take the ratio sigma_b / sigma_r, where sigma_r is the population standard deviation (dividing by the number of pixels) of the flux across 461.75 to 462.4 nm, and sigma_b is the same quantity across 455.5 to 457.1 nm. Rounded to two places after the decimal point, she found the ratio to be 0.90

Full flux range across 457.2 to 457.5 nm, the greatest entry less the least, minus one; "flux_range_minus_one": -0.93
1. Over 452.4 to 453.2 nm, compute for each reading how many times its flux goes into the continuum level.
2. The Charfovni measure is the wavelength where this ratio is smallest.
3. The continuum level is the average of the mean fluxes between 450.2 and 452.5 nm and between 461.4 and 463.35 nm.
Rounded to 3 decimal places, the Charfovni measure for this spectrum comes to 453.065 nm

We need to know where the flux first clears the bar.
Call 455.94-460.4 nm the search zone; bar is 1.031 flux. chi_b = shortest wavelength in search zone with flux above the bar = 455.995 nm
